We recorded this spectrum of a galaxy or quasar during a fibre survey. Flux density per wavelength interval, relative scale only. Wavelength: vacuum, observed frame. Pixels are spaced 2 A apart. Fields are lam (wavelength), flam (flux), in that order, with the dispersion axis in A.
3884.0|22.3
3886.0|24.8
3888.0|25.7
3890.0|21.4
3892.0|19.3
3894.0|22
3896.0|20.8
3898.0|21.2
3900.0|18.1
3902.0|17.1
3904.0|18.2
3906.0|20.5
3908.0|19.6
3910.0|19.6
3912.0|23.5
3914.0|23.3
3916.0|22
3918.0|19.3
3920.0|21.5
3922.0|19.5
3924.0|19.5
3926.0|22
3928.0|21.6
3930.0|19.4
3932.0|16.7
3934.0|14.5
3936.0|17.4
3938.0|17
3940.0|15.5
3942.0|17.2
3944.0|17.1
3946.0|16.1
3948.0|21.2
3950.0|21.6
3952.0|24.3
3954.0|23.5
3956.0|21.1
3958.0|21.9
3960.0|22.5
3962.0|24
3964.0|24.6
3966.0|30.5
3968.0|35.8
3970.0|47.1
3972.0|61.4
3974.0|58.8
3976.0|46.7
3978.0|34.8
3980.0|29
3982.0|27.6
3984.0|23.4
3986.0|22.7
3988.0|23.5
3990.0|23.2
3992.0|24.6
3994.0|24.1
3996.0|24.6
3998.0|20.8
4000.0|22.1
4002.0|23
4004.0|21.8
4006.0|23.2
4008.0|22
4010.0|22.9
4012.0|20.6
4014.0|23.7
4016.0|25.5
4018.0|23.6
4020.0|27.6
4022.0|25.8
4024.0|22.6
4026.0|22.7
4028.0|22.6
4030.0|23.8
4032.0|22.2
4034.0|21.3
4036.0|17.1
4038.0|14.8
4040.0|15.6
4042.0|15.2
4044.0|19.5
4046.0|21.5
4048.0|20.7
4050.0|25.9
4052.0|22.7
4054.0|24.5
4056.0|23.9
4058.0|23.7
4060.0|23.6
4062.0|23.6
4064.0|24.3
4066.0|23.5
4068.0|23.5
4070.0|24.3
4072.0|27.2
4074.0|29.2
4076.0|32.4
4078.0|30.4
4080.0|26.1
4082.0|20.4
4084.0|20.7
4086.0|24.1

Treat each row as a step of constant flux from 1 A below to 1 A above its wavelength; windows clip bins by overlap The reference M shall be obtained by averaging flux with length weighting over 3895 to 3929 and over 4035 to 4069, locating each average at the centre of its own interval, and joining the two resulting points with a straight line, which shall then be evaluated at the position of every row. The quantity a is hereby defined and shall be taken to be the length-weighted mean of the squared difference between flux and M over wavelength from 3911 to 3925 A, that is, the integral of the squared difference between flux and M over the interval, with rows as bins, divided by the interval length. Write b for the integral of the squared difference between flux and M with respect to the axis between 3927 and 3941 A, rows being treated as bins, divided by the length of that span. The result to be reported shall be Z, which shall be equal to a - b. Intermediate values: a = 3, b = 14.8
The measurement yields -11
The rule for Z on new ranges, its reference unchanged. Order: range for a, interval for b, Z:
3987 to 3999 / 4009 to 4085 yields -9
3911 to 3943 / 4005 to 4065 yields -1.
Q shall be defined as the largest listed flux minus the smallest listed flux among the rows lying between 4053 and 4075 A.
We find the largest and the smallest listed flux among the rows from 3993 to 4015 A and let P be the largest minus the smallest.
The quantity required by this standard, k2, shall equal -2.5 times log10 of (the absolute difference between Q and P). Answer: -0.6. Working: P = 4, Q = 5.7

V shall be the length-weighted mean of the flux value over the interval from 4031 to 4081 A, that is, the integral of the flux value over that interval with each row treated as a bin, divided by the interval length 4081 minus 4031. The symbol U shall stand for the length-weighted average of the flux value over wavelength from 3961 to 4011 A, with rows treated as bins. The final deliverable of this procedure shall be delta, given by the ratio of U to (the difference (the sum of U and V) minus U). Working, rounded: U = 29.7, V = 23.1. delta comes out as 1.29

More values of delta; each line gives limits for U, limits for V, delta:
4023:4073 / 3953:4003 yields 0.74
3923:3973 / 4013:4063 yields 1.07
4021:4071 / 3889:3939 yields 1.11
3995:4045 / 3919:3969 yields 1.04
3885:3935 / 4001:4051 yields 0.94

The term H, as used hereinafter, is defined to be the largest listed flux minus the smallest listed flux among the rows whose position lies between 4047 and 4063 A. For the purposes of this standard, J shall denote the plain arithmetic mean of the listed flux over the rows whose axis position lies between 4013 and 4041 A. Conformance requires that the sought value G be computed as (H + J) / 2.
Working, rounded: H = 5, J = 22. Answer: 13.6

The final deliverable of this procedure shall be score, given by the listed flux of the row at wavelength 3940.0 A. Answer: 15.5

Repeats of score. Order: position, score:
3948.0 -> 21.2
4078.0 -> 30.4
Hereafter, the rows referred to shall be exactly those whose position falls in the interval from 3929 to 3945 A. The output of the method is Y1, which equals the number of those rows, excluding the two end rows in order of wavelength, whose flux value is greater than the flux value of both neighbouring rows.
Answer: 2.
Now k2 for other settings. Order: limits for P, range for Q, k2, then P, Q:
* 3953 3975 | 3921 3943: -3.8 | 40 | 7.5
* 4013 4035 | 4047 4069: -0.1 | 6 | 5.2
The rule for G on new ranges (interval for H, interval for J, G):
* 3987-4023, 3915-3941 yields 13.0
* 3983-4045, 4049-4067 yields 18.4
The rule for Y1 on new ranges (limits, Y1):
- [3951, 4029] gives 10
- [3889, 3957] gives 9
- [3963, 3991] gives 2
